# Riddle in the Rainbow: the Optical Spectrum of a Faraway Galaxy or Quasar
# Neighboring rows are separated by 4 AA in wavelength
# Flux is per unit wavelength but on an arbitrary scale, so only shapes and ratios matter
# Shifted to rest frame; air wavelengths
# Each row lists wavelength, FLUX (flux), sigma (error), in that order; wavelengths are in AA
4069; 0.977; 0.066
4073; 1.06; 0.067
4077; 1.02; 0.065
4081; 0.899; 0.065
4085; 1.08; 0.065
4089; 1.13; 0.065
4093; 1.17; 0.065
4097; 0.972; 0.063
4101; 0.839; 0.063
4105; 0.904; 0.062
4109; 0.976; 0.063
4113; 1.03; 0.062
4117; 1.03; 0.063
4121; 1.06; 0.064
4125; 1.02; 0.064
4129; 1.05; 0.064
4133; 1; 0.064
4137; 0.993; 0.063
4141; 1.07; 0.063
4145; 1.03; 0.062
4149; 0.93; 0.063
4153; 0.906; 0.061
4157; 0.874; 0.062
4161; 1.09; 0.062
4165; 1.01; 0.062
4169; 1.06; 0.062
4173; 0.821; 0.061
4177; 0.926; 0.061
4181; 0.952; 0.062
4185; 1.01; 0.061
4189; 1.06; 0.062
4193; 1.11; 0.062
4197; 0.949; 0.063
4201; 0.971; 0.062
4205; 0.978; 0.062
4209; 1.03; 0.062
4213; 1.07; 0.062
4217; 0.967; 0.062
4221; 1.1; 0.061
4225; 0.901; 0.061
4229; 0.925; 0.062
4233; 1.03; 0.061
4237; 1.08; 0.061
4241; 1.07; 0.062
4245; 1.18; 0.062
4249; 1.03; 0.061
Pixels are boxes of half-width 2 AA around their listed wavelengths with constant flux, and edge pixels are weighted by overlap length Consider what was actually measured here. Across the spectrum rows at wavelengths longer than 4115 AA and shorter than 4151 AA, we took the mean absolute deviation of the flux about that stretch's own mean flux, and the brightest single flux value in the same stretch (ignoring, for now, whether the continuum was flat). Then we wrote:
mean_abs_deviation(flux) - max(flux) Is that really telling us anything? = -1.04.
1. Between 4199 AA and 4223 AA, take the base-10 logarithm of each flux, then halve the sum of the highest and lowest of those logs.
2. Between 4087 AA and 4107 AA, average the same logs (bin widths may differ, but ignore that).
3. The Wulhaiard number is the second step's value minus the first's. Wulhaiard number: -0.016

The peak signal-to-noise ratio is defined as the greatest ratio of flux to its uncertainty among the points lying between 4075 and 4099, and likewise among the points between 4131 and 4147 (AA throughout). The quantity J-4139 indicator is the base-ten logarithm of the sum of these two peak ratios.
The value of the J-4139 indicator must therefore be 1.54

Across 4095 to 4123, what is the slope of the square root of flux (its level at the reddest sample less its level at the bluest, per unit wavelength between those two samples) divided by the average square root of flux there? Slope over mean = 0.0018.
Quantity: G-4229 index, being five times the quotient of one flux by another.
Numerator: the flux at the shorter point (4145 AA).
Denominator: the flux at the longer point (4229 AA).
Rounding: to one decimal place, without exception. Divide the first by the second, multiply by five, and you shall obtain 5.6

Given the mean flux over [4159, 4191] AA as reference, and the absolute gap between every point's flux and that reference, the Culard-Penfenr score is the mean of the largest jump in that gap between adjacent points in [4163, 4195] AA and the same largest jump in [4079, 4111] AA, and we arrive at 0.132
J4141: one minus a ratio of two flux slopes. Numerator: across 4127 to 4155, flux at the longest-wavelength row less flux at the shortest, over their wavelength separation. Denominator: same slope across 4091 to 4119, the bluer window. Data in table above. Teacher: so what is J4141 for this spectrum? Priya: 0.0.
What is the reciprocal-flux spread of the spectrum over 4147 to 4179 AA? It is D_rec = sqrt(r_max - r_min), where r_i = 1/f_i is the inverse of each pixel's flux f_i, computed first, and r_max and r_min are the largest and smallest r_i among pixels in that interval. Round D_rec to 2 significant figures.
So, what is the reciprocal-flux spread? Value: 0.55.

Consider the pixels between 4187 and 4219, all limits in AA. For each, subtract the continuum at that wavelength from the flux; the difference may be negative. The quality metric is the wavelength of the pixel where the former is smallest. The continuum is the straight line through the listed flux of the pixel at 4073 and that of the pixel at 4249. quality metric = 4197 AA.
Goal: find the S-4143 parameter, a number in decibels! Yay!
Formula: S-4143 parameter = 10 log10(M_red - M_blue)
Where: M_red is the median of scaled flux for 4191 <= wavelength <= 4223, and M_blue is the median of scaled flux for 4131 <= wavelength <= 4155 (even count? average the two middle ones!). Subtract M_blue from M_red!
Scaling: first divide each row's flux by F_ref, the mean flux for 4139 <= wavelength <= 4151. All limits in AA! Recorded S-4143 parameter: -21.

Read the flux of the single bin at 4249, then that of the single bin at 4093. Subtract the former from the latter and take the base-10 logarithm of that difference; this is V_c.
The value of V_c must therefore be -0.85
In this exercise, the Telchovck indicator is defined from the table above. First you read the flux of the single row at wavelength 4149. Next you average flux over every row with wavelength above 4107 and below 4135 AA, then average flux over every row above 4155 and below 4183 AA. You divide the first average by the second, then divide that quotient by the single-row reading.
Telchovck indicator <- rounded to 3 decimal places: 1.144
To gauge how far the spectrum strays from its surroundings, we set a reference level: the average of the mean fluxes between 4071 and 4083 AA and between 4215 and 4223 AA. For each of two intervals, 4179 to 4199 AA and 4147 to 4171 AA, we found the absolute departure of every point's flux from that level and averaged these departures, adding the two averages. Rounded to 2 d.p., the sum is 0.13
